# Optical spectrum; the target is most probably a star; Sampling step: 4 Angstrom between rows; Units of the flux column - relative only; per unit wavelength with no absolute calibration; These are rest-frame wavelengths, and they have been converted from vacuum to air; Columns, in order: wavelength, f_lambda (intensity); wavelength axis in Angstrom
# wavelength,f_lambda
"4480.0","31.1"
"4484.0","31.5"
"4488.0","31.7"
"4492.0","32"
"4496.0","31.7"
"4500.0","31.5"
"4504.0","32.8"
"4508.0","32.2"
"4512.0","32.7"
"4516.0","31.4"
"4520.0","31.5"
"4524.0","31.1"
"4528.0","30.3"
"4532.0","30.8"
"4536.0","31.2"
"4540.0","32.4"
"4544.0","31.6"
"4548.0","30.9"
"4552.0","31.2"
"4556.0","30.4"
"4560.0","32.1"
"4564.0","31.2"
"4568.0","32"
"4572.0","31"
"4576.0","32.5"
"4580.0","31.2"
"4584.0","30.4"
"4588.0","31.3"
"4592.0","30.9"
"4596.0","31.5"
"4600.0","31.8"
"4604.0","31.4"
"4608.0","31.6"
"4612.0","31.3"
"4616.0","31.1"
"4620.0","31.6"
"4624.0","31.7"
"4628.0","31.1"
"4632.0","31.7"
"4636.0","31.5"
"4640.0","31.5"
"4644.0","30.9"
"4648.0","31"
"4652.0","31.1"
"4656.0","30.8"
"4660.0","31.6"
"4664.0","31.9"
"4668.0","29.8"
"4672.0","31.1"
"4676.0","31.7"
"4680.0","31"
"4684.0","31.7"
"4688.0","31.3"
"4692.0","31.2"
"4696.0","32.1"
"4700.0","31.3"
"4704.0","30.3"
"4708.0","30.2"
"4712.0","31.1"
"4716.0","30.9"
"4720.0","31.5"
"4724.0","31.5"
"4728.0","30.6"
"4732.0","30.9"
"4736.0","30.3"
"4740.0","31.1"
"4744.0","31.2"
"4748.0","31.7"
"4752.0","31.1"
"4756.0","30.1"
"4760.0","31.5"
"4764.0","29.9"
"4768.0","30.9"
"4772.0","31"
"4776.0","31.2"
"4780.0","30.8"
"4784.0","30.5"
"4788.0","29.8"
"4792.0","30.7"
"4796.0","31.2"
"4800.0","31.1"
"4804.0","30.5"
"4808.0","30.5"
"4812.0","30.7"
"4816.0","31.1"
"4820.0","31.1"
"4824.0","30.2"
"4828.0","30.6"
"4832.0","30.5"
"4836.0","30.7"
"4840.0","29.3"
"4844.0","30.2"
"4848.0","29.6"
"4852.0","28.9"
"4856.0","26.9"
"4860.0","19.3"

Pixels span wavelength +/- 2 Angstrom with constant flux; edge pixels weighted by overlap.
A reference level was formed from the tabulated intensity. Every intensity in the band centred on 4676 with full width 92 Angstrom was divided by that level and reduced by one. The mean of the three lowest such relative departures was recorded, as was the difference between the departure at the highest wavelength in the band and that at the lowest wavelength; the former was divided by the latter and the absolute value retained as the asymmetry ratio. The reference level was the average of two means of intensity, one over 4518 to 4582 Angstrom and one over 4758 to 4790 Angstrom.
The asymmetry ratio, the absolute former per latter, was 5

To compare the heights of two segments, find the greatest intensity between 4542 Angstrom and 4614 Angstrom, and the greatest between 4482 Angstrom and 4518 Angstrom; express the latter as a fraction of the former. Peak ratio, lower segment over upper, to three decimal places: 1.009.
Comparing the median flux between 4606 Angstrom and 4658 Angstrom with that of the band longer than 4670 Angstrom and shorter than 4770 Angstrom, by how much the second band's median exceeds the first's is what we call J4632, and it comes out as -0.2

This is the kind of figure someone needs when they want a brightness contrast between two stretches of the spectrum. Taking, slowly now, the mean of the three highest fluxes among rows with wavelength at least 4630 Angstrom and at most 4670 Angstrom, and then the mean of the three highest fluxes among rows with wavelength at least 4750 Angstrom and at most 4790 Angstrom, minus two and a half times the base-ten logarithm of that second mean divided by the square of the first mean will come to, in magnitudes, 3.77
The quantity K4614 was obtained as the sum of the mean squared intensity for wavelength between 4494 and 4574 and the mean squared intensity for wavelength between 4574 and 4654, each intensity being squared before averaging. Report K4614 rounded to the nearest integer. 1976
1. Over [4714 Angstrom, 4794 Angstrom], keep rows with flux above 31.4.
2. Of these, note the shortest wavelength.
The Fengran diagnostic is 4720.0 Angstrom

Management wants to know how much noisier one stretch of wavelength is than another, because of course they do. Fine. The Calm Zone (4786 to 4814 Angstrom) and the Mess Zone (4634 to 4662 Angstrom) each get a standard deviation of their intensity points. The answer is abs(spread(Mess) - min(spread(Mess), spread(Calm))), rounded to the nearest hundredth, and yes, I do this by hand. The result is 0.00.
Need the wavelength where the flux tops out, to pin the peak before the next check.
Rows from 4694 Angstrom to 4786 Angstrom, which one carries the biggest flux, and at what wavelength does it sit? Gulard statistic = 4696.0 Angstrom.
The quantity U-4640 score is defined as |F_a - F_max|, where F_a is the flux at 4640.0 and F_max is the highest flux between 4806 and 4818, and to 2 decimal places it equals 0.40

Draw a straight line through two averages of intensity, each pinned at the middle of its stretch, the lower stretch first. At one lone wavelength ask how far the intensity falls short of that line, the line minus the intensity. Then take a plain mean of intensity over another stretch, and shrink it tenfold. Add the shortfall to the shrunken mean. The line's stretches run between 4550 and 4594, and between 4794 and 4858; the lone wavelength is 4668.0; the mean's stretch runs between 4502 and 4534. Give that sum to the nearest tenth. 4.2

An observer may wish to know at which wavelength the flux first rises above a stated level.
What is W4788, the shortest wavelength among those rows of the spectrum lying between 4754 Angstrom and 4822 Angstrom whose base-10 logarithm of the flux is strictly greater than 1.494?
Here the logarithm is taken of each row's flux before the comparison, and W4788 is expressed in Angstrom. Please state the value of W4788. 4760.0 Angstrom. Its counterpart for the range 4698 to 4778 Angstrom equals 4700.0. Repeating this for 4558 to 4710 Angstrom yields 4560.0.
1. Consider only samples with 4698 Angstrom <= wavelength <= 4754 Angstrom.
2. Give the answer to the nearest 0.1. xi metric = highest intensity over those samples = 31.7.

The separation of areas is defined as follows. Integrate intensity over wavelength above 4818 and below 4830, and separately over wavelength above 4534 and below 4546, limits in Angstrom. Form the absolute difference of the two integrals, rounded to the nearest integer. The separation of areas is 13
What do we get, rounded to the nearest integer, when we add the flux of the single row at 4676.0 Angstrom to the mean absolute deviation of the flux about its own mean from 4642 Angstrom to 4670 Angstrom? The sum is 32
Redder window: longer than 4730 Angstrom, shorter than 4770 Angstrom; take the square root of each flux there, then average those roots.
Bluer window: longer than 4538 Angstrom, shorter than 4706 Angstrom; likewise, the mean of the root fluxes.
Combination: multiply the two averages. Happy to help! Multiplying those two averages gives 31.1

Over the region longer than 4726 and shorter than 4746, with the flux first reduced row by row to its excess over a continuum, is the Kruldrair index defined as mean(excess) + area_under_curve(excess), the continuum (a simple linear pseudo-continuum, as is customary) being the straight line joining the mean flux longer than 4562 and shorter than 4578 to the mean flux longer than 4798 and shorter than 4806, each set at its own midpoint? -4.8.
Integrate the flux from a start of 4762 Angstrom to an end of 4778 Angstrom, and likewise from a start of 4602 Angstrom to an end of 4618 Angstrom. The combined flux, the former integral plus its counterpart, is 994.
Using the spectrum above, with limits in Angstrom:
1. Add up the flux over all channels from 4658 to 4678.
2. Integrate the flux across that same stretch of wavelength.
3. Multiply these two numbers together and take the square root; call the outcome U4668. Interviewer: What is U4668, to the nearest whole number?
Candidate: 312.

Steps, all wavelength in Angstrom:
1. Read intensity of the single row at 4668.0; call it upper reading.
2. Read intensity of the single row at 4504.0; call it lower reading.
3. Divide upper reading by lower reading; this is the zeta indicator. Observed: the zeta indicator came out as 0.91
